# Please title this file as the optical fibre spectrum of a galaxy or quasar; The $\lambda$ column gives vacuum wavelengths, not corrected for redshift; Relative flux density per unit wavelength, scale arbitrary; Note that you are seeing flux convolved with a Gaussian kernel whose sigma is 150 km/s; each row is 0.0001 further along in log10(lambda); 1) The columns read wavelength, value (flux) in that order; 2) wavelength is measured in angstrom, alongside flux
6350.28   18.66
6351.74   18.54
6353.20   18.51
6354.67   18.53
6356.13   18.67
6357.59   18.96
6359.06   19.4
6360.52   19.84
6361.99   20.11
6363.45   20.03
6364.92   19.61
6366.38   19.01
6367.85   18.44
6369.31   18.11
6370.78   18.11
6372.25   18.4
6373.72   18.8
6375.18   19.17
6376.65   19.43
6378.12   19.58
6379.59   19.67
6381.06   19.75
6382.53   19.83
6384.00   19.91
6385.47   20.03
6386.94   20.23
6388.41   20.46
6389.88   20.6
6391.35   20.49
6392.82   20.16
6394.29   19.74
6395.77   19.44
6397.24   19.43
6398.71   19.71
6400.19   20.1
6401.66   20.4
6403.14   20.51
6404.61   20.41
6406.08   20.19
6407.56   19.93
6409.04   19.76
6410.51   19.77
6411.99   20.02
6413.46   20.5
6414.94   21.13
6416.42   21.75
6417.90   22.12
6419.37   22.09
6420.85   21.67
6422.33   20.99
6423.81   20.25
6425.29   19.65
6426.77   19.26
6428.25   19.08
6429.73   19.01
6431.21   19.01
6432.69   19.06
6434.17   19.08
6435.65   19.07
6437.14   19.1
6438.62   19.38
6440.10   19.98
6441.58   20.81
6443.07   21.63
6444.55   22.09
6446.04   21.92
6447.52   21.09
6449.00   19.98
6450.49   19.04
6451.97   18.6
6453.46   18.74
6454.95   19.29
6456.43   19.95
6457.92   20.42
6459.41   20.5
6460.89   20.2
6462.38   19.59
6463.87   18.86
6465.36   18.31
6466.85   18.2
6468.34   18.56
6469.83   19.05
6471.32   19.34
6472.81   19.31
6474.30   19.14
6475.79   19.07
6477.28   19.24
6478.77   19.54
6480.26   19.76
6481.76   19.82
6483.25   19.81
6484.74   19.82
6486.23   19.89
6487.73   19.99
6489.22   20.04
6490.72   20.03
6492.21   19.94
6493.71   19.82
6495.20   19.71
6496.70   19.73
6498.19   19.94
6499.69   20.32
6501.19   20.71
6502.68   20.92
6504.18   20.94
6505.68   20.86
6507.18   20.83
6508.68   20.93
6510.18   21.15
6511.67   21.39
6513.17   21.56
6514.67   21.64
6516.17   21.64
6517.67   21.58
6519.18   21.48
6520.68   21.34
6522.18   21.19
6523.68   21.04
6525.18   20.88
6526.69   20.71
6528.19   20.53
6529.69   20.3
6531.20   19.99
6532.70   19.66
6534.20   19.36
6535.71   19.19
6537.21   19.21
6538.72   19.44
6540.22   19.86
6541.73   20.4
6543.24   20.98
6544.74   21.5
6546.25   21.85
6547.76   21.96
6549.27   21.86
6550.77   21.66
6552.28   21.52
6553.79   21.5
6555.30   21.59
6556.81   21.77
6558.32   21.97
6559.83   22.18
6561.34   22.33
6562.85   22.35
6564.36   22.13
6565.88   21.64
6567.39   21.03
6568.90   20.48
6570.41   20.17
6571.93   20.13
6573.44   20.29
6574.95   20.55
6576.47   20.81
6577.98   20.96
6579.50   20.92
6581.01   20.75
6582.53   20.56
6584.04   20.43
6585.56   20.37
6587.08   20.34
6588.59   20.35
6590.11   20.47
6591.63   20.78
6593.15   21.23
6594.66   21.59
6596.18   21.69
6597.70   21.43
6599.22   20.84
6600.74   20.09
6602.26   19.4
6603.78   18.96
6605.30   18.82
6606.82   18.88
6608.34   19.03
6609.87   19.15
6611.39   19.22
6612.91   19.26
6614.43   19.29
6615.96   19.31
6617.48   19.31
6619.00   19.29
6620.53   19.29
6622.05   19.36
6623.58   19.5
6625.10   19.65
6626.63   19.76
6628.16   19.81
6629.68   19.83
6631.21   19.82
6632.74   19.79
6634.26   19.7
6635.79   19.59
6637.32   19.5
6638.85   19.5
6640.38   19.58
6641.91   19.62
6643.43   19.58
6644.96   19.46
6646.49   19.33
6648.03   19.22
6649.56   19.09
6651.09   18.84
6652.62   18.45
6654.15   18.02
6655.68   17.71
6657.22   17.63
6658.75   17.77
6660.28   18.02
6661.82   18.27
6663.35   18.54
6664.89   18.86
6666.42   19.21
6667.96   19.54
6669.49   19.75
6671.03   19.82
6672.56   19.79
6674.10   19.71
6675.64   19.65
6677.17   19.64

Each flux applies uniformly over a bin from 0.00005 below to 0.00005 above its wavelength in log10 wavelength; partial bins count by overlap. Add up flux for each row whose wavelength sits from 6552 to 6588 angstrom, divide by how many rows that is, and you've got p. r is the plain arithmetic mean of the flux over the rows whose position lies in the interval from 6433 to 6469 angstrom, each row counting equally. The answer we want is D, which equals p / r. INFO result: 1.07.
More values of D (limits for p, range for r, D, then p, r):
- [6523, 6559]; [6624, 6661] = 1.09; 20.8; 19.1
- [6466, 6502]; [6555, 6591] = 0.93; 19.6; 21.0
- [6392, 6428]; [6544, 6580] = 0.95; 20.4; 21.4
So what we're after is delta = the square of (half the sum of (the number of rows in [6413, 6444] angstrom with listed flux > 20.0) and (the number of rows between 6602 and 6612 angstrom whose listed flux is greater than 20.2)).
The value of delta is 25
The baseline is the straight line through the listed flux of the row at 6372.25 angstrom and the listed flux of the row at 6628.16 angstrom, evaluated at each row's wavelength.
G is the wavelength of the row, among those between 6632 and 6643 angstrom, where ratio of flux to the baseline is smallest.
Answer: 6638.85 angstrom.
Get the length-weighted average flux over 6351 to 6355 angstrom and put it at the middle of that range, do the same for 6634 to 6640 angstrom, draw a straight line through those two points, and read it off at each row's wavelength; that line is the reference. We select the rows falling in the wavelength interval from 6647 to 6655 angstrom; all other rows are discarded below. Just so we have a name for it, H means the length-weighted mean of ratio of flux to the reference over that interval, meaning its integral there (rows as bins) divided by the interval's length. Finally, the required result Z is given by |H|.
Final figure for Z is 0.96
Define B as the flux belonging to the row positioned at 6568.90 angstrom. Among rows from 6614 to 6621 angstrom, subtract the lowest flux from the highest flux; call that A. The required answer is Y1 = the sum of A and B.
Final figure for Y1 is 20.5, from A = 0.02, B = 20.48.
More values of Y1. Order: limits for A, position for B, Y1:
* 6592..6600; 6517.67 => 22.4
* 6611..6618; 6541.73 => 20.5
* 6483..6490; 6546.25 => 22.1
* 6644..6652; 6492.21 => 20.6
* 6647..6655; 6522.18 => 22.4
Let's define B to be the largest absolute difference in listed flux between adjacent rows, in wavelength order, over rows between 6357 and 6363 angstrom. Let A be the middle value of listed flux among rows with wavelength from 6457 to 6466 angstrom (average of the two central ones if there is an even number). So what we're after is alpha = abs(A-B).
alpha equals 19.5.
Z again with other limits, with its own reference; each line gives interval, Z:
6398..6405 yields 1.08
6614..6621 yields 0.99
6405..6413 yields 1.07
